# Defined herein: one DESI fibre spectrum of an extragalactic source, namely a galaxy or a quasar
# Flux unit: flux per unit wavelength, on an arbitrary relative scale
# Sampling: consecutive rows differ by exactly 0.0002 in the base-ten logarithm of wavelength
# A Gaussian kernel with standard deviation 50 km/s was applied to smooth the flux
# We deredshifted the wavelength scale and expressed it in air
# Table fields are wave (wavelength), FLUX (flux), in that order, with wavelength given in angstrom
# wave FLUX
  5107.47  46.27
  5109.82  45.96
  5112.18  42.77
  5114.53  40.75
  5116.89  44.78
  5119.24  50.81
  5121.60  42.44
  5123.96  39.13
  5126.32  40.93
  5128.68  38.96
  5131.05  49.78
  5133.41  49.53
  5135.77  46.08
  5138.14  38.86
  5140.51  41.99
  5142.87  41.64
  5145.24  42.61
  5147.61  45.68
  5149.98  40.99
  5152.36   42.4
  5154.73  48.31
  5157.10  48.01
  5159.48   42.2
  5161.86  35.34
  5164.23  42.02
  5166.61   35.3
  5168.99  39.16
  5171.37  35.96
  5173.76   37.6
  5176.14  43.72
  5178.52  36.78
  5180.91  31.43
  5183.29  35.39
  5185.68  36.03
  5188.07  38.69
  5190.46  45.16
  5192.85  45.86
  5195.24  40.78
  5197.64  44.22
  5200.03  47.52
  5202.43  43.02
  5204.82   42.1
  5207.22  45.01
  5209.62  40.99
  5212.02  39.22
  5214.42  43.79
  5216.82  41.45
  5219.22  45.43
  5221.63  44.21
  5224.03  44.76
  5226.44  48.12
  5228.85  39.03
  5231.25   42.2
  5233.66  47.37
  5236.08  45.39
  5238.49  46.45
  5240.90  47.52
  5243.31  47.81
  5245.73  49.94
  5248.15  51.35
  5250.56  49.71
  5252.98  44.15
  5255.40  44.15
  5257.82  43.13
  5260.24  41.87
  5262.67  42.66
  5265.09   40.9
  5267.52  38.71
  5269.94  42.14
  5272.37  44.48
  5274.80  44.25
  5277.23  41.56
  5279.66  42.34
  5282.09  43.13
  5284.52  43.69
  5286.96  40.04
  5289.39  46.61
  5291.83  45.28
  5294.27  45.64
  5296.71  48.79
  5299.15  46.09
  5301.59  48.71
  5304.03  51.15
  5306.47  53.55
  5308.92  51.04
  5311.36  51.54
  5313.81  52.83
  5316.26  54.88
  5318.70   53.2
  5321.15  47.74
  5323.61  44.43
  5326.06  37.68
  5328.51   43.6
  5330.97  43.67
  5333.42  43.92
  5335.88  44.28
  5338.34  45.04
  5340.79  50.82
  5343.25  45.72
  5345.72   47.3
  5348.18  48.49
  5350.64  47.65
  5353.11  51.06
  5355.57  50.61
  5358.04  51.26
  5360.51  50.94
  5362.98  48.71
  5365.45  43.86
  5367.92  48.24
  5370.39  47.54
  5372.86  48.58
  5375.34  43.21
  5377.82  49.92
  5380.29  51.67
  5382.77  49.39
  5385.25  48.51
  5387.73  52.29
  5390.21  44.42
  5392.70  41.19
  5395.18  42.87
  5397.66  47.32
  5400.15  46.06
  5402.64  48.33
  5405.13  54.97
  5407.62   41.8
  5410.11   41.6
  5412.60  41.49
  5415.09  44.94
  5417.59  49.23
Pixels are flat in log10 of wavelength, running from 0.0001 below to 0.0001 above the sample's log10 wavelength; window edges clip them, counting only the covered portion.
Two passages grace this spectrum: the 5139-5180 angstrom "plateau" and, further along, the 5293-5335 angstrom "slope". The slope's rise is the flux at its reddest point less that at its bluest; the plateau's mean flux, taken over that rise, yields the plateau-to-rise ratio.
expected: -24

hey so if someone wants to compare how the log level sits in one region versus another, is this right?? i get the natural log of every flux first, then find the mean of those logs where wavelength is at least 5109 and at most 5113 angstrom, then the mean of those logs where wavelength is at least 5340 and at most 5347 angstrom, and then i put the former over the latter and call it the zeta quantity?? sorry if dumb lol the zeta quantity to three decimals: 0.980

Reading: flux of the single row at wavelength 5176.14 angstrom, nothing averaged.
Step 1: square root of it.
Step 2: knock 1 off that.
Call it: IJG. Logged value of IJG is 5.61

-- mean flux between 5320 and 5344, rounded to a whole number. 45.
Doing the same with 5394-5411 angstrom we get 46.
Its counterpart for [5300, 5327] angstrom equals 50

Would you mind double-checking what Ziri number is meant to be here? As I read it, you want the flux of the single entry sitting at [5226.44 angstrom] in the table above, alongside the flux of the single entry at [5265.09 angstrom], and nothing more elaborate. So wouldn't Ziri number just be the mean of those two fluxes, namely 45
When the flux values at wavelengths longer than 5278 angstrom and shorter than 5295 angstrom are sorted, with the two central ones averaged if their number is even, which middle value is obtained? 43.7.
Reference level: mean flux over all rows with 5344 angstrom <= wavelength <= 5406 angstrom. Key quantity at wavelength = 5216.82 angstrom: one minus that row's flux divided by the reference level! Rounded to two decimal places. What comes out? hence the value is 0.14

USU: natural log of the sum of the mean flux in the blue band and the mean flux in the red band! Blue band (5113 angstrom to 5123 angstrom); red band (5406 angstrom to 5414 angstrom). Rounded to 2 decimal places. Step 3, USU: 4.46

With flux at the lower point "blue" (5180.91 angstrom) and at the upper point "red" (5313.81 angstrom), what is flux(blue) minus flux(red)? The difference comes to -21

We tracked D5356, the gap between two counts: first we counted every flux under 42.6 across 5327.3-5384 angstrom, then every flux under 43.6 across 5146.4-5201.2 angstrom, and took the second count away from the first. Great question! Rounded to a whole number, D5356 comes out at -15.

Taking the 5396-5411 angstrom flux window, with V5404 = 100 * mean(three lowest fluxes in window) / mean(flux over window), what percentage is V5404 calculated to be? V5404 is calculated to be 92.4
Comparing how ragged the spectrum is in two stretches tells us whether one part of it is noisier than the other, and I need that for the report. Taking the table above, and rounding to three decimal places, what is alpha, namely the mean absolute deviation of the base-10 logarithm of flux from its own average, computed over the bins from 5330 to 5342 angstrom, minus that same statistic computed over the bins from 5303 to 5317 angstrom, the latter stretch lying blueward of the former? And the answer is 0.009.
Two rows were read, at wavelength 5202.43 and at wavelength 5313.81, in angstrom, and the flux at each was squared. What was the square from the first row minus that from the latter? -940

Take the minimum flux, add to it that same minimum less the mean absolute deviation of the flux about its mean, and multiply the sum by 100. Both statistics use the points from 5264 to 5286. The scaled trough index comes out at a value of 7606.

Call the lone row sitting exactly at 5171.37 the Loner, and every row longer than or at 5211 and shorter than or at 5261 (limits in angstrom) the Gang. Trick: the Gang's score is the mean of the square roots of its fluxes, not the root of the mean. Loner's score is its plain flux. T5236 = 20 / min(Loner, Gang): 2.98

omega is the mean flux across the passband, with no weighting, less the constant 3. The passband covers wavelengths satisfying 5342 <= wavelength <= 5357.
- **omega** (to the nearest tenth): 45.5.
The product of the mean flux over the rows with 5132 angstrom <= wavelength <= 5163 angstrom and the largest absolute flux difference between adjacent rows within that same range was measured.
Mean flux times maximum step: 313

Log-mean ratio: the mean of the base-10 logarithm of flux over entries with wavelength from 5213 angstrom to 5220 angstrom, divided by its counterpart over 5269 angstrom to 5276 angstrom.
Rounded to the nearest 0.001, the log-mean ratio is 0.999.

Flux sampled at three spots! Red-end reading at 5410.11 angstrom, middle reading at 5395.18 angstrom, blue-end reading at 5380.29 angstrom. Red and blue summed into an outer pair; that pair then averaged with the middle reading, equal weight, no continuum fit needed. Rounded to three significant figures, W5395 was 68.1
